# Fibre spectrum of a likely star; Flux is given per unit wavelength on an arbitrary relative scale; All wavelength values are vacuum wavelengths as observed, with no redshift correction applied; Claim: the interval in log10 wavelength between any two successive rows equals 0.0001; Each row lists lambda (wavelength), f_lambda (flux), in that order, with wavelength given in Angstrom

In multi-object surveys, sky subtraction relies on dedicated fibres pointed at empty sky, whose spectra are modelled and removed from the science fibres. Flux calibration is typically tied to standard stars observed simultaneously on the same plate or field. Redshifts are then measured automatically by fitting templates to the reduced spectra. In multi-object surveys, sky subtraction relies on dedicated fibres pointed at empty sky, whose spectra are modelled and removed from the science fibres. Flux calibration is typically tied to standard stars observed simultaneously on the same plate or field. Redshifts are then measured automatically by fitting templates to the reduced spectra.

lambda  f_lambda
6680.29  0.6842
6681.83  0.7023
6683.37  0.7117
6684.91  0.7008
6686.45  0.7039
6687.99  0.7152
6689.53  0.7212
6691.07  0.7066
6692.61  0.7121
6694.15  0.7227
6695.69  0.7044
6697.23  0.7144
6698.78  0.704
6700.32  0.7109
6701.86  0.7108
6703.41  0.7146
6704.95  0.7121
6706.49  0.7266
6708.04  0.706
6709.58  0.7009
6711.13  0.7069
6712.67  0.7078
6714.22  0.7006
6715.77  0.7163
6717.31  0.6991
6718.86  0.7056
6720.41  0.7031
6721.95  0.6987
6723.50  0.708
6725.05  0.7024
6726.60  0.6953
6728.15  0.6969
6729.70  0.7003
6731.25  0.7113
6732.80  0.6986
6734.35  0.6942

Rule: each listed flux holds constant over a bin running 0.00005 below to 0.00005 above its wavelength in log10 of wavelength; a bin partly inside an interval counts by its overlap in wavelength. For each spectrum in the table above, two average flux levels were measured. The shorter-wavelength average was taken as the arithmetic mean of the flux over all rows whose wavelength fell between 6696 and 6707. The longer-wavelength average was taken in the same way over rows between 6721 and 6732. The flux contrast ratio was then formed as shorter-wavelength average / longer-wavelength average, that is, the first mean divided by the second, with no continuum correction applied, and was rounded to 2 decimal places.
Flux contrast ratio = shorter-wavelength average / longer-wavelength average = 1.02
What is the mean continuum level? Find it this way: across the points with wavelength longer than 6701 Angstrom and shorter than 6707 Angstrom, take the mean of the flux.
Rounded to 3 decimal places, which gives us 0.716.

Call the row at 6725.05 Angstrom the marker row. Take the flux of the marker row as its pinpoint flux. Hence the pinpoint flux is 0.7024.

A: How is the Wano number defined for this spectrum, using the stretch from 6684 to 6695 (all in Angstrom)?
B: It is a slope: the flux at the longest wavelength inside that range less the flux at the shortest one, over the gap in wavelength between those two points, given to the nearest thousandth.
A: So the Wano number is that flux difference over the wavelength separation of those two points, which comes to 0.002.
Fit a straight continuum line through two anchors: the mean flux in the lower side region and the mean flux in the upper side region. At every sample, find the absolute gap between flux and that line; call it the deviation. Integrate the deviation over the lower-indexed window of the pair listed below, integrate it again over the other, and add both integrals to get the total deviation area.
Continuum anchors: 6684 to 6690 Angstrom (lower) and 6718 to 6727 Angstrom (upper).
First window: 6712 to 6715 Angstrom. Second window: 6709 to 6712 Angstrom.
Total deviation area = 0.020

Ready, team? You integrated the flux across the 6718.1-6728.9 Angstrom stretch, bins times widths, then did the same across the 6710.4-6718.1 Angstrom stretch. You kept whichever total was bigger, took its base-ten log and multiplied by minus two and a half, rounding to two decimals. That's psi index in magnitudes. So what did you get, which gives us -2.20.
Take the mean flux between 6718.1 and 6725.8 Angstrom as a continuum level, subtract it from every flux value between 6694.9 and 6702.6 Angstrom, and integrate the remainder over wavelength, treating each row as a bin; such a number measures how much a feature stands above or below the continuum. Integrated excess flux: 0.041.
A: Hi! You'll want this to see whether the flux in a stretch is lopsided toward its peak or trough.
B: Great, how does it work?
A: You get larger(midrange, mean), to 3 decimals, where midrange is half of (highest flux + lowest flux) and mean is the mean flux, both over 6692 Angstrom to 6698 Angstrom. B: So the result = 0.714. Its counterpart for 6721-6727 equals 0.702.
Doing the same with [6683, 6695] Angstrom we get 0.712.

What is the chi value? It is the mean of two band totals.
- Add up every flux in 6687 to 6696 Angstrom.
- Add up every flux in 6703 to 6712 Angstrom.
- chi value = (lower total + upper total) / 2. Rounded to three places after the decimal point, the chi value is 4.275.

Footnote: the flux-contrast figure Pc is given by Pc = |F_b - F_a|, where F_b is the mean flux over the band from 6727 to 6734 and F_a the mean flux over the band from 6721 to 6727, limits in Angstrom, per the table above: 0.001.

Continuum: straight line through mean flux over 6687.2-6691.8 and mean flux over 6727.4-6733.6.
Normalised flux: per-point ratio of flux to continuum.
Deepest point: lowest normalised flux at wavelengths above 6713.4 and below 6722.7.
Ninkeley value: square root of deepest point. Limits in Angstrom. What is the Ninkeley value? 0.995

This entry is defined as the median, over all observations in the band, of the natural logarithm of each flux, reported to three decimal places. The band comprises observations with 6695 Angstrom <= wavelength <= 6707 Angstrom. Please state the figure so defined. -0.340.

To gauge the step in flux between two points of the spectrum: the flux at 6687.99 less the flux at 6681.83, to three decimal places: 0.013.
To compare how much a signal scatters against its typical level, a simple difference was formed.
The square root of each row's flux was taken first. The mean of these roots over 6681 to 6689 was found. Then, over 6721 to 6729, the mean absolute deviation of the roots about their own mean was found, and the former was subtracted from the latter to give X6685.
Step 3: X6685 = -0.838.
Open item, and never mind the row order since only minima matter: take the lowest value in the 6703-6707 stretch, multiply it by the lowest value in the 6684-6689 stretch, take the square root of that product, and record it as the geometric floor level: 0.706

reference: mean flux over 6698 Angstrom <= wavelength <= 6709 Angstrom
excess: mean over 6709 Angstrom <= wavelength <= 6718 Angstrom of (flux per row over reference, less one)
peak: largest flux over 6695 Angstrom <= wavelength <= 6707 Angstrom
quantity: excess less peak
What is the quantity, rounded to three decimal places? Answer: -0.736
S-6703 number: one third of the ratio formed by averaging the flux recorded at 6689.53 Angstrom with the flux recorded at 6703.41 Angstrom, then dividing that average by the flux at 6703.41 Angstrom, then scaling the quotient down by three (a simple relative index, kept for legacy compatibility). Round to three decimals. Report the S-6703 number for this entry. 0.335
